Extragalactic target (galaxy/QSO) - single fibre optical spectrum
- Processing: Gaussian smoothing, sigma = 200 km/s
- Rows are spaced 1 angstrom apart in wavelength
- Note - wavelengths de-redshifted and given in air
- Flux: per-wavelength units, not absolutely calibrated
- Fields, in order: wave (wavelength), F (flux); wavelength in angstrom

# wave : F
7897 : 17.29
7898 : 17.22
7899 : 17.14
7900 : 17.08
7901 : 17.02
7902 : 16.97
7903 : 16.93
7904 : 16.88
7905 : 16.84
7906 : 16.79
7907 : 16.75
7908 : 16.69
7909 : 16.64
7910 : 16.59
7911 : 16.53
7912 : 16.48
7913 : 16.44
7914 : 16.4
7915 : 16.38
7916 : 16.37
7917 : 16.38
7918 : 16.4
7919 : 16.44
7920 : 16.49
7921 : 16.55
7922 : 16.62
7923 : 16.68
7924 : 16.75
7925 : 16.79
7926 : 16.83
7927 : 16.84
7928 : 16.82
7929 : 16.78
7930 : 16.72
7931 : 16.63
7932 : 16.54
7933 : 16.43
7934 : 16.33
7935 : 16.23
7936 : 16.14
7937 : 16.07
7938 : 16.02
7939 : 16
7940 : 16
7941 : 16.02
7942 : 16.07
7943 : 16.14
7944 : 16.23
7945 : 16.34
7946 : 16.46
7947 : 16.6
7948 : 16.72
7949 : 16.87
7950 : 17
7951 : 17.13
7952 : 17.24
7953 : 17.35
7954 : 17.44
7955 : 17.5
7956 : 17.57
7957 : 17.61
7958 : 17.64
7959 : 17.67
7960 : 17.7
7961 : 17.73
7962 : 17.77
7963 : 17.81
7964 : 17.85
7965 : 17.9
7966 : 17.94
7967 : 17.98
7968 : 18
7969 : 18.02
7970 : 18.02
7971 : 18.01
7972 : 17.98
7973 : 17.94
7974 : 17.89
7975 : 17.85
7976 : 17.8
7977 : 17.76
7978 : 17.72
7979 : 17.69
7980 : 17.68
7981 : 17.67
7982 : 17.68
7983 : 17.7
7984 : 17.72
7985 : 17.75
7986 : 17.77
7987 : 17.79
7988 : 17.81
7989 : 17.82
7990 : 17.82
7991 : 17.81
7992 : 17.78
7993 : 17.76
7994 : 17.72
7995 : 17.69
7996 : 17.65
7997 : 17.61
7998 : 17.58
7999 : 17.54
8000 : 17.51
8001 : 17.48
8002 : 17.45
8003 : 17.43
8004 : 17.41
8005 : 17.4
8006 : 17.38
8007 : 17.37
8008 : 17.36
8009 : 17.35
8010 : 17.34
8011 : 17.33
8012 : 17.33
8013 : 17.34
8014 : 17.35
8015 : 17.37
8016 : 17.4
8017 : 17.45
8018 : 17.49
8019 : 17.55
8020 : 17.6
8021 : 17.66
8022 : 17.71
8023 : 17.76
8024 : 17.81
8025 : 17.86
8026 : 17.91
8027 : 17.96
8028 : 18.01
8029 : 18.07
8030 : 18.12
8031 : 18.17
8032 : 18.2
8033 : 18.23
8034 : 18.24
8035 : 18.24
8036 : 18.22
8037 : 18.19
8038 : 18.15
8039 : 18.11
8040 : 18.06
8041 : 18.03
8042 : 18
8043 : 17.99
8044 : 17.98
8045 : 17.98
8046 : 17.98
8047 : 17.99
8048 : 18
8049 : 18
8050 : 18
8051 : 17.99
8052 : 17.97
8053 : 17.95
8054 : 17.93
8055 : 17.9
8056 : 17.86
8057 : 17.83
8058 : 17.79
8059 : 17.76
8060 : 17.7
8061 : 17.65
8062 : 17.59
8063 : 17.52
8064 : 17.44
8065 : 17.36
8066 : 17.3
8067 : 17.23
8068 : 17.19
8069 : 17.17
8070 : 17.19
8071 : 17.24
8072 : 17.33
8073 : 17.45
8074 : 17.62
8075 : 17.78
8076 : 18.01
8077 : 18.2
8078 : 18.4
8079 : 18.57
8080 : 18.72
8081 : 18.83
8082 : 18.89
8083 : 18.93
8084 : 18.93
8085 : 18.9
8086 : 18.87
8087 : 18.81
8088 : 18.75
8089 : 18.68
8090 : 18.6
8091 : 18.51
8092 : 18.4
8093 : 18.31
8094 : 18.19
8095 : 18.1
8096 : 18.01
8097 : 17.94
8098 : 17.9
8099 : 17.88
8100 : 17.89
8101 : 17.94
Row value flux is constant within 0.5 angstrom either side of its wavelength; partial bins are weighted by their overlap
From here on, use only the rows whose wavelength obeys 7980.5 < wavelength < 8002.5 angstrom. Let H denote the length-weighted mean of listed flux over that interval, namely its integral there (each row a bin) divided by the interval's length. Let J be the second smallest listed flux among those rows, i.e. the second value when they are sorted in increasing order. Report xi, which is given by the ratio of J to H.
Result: 0.988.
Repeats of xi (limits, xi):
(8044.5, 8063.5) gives 0.985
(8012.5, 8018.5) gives 0.997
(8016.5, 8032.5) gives 0.981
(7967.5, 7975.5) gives 0.996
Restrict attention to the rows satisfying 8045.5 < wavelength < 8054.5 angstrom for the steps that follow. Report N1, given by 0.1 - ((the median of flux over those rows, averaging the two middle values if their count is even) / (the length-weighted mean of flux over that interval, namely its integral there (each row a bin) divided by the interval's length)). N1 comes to -0.901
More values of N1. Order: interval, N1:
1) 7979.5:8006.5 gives -0.902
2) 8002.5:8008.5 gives -0.900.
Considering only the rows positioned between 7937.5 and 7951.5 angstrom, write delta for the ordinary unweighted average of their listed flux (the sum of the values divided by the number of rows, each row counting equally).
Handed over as 16.4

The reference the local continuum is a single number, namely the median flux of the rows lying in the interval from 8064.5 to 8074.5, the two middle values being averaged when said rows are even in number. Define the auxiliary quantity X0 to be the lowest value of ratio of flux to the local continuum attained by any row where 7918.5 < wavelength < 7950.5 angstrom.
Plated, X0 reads 0.93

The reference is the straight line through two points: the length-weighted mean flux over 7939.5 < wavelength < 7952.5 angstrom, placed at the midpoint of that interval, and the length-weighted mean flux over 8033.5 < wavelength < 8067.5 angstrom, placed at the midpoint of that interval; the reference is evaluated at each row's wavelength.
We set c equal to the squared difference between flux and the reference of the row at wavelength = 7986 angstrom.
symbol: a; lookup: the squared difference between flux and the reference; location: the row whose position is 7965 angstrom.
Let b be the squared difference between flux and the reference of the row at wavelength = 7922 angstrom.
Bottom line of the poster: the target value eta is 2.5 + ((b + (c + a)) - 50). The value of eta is -45.5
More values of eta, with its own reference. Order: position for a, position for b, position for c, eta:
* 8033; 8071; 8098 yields -46.0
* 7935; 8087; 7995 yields -47.0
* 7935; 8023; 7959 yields -46.5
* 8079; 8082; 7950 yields -46.9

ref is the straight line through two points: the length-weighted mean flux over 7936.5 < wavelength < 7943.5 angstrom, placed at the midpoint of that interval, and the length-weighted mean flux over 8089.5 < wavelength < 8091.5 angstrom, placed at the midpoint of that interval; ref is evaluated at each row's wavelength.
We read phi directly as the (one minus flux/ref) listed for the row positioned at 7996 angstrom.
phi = -0.039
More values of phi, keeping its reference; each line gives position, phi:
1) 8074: 0.036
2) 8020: -0.013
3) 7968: -0.090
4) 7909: -0.072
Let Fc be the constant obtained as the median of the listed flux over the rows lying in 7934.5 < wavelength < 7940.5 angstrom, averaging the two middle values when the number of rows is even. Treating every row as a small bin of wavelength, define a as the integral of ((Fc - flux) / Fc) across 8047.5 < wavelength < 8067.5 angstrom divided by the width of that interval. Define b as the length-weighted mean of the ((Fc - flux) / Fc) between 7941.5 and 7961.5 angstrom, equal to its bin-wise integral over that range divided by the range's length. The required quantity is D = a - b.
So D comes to -0.043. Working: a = -0.106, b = -0.063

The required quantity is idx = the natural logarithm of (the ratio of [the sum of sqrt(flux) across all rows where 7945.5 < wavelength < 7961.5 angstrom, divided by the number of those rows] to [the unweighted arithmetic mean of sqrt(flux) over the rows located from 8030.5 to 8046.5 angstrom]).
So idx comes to -0.02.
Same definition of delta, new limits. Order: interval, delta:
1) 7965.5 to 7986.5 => 17.8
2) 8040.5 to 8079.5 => 17.8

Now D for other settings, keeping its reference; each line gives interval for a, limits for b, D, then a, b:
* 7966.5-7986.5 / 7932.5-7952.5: -0.089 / -0.111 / -0.022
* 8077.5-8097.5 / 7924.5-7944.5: -0.136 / -0.157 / -0.021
